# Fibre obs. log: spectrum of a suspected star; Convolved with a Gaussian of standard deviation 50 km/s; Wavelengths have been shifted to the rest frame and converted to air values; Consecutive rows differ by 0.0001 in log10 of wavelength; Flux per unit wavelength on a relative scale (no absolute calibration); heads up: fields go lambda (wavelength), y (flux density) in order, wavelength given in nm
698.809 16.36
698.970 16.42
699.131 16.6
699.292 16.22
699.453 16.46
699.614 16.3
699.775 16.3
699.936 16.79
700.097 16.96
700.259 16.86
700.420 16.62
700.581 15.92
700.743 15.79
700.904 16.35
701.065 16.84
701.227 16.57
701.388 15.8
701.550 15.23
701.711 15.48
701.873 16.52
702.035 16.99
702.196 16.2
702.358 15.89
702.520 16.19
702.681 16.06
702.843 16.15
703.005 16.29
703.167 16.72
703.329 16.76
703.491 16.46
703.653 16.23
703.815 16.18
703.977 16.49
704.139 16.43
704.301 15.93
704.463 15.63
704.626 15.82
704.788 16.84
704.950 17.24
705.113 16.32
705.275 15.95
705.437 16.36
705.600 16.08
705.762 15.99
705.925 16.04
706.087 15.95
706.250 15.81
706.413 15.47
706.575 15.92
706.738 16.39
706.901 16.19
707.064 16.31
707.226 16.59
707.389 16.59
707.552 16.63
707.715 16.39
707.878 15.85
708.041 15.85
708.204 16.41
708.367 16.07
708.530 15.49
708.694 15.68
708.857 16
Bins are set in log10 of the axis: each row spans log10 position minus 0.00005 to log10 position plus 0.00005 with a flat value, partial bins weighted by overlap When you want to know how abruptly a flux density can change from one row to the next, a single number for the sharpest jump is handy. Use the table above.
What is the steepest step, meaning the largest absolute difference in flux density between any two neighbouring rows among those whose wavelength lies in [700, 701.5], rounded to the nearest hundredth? 0.77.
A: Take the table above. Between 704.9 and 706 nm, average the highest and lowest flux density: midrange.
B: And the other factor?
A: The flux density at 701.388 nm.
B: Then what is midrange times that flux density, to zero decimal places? 262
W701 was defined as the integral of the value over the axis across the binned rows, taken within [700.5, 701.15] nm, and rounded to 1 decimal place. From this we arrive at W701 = 10.5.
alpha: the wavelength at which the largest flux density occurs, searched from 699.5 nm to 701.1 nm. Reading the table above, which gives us 700.097 nm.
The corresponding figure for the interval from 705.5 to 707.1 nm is 706.738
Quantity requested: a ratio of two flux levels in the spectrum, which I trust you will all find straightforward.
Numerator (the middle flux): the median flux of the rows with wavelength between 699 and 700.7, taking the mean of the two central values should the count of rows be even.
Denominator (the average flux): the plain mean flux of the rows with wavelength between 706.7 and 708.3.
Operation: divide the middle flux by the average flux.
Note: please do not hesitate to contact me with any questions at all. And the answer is 1.013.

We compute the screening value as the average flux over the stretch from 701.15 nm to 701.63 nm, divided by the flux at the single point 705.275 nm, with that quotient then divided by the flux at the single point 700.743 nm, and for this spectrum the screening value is 0.063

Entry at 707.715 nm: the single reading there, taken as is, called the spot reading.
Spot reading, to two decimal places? 16.39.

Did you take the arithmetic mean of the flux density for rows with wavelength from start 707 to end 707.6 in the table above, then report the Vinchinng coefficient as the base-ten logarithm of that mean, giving 1.22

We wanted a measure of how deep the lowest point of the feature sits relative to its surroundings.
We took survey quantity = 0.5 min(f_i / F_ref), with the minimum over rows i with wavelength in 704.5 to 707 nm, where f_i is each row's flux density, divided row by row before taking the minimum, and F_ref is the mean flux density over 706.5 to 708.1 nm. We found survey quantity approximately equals 0.475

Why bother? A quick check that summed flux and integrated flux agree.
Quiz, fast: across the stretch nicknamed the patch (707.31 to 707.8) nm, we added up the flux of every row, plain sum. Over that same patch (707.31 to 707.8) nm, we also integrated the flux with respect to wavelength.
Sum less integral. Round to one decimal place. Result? 41.5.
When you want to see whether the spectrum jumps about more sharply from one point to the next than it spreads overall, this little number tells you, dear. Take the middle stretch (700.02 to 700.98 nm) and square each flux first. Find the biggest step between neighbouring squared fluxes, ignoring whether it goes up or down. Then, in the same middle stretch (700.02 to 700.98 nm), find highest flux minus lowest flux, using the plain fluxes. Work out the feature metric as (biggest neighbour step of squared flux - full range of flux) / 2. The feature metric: 11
